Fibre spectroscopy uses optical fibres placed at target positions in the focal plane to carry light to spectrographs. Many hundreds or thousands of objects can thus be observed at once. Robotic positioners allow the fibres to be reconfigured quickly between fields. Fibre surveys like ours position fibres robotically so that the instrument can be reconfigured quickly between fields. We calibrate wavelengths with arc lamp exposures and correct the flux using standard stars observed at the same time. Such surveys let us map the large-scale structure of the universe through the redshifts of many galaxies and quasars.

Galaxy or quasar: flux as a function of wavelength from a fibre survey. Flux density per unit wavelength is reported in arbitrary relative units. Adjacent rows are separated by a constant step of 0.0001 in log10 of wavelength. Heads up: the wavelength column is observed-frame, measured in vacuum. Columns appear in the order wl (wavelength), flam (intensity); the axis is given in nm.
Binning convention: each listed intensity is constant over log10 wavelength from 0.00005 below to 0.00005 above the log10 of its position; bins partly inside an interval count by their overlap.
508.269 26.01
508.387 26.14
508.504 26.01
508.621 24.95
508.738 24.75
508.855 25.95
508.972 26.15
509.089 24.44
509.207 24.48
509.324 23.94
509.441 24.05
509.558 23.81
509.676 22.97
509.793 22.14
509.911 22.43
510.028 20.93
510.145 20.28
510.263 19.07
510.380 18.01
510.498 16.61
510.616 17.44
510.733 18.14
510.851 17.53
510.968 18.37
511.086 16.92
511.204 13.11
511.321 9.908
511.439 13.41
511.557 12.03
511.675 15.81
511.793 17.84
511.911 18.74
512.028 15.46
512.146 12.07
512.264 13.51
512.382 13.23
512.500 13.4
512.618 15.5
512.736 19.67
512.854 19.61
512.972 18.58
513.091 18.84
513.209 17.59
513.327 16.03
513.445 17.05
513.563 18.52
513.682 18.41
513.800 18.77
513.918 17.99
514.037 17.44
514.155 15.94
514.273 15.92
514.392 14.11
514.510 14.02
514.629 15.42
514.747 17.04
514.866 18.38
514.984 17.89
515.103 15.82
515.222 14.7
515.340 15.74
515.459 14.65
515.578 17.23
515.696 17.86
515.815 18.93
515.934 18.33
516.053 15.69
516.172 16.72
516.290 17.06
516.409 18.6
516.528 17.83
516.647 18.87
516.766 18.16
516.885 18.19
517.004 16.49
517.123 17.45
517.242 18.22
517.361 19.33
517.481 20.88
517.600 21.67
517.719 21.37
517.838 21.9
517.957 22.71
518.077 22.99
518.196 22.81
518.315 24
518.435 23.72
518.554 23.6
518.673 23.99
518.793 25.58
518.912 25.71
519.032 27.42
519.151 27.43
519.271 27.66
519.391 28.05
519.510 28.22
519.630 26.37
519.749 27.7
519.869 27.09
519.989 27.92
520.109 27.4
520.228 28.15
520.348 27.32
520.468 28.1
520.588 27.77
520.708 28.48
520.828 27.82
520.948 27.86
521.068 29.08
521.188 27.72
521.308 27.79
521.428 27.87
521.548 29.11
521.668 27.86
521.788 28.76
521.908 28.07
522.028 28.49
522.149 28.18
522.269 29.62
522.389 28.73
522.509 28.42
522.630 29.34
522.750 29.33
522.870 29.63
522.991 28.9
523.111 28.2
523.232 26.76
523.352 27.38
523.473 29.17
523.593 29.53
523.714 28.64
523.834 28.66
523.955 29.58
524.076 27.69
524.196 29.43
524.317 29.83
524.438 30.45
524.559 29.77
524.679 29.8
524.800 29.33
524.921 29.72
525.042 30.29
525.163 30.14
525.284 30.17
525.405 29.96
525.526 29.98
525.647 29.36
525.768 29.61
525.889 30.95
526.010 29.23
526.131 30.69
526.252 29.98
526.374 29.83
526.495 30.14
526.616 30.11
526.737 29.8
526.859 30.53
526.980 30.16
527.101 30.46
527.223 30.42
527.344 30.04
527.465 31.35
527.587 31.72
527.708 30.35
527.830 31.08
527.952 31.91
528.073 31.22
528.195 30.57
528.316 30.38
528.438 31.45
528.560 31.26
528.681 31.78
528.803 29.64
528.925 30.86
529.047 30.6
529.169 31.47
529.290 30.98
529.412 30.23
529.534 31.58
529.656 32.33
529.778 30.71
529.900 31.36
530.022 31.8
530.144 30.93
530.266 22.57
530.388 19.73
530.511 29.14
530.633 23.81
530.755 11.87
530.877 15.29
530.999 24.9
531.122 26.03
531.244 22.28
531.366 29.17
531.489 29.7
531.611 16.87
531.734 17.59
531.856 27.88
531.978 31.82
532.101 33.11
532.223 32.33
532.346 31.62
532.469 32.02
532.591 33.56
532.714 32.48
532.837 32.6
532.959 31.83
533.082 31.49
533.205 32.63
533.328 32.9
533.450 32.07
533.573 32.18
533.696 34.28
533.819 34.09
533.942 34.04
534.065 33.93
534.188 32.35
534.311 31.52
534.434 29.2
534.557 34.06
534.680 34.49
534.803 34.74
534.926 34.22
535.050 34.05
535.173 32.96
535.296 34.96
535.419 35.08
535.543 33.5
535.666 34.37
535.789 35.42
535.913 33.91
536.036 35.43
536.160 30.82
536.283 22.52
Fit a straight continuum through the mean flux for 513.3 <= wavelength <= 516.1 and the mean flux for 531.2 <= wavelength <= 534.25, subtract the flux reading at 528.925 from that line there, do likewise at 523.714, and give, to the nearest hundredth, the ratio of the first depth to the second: 0.64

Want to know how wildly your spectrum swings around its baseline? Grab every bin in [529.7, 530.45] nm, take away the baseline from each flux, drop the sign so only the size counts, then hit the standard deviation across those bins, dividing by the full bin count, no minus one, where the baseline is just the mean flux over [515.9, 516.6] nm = 4.82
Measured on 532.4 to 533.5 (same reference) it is 0.59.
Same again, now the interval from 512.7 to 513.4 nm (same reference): 0.70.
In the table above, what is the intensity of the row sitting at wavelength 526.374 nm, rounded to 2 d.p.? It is 29.83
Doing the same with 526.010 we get 29.23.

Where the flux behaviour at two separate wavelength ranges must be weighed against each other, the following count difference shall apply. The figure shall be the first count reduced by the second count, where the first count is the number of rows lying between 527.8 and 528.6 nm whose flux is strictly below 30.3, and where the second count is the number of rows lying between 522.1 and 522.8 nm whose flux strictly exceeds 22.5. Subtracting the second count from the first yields -6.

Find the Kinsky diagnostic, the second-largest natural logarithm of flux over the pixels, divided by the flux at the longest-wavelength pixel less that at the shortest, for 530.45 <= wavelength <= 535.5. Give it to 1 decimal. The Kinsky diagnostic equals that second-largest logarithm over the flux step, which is 0.6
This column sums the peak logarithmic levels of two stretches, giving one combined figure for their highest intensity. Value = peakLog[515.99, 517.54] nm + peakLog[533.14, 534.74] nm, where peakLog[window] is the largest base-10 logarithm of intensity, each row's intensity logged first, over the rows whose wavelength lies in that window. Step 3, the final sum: 2.86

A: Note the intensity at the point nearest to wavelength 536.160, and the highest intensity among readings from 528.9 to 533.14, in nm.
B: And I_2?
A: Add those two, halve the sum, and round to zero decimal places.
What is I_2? 32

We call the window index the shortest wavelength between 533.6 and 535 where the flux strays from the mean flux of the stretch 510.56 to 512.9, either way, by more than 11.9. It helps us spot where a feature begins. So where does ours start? 533.696 nm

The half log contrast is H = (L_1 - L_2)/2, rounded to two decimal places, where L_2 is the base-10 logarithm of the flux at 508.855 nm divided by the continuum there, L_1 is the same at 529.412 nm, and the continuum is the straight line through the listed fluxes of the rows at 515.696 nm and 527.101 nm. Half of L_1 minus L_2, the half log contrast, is -0.22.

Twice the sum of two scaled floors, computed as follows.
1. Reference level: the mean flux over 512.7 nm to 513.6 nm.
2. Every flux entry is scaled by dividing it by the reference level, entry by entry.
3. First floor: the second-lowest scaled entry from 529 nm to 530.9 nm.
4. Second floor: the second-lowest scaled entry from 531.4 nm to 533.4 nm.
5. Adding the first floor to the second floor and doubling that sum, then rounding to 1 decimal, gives 3.6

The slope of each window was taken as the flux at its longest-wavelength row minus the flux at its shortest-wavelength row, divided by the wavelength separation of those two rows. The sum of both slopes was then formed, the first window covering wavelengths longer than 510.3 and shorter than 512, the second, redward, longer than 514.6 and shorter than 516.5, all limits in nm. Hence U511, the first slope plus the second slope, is 2.3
